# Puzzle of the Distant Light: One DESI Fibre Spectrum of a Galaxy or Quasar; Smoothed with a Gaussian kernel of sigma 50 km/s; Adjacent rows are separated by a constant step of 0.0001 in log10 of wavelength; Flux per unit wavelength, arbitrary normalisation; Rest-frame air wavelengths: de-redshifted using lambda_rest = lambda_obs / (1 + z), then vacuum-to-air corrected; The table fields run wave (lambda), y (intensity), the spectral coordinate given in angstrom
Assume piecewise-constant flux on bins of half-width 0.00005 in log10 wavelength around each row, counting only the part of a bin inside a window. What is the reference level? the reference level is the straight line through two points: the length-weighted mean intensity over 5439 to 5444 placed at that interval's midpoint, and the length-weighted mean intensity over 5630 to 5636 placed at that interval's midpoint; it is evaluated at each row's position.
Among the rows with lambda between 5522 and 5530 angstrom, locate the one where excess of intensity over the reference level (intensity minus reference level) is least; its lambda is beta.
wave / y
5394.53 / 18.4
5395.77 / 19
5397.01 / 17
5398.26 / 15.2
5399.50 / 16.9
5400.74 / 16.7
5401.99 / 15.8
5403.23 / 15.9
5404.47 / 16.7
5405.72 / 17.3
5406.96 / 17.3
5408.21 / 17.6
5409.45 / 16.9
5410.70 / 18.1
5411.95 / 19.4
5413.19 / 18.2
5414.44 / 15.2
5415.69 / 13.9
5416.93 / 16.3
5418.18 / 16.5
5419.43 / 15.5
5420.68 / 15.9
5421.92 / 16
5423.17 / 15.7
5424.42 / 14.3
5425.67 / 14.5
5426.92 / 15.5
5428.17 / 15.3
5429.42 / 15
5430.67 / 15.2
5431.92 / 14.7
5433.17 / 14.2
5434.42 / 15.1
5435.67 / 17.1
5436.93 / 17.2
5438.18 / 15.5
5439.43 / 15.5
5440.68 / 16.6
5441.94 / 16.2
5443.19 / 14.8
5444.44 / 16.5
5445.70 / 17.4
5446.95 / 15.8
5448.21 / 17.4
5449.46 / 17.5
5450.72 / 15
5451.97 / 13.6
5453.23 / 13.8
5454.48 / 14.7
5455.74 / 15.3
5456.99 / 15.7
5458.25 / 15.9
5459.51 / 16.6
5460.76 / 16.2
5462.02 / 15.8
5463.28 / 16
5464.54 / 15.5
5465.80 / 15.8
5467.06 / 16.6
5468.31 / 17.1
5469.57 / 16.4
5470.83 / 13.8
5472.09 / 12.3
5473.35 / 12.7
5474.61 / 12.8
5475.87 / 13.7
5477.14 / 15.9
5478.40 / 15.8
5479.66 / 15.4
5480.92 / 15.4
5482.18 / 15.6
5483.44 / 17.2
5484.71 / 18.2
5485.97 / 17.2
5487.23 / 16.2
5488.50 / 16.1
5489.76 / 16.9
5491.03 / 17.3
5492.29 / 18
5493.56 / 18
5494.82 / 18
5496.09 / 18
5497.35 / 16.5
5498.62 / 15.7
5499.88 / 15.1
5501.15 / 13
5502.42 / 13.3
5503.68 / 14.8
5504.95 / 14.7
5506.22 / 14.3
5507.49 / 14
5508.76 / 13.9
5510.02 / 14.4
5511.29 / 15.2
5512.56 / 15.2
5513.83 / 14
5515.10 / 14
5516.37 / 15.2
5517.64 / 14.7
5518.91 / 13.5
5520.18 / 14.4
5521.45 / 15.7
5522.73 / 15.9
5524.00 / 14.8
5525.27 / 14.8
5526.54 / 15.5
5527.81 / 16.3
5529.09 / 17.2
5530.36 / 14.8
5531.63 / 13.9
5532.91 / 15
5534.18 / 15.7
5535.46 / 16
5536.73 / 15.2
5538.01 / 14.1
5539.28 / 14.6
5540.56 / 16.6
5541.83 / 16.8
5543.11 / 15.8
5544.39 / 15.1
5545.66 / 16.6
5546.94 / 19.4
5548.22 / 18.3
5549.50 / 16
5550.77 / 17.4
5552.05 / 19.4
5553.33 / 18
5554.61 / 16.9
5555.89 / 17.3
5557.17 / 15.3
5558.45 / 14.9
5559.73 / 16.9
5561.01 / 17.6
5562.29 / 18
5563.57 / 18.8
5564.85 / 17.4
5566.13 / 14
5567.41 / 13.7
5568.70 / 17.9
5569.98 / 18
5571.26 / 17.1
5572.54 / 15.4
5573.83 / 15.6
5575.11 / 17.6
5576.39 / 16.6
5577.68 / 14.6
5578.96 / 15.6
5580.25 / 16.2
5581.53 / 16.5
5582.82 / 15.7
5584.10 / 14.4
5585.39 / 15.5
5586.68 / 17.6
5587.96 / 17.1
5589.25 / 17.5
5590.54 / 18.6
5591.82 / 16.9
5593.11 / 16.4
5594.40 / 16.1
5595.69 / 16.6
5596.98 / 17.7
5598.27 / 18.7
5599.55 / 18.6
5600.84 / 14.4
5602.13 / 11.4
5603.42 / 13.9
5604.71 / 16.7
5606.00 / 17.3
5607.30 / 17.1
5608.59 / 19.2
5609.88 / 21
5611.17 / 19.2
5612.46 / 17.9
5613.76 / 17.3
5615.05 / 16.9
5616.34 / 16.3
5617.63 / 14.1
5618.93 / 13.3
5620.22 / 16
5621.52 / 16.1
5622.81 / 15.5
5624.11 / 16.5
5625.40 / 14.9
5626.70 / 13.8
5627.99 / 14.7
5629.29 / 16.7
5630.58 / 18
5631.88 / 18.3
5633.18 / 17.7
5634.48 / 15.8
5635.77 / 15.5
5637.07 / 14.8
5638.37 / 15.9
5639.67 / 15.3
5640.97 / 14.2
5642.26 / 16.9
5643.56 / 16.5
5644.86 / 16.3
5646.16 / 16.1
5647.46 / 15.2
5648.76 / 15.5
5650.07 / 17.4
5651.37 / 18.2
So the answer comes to 5525.27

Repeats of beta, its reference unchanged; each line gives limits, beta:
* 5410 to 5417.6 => 5415.69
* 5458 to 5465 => 5464.54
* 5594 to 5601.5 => 5600.84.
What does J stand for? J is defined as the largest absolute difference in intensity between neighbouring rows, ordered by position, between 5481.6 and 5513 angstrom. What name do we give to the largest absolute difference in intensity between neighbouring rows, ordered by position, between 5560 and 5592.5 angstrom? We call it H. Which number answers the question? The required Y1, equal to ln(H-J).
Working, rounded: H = 4.2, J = 2.10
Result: 0.7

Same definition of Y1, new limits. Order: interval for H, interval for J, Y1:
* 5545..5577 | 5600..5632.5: 0.2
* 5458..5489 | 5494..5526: -0.7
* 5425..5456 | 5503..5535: -2.3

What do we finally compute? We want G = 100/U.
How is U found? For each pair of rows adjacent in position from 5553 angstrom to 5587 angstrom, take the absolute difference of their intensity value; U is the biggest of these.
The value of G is 24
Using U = 4.20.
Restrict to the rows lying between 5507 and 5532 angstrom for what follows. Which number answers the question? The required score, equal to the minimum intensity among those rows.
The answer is 13.5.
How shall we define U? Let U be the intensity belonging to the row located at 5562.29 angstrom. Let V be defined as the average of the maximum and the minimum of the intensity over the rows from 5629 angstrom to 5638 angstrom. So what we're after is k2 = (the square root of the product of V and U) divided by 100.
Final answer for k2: 0.173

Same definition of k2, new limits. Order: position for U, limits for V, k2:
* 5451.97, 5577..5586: 0.145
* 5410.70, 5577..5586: 0.167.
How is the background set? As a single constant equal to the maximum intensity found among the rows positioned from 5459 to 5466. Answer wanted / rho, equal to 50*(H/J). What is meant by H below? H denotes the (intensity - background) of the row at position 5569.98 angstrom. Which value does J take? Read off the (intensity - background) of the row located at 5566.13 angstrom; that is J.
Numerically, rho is -27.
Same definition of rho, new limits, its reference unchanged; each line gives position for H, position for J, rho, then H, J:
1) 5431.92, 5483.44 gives -158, -2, 0.6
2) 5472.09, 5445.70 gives -269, -4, 0.8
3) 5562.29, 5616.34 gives -233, 1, -0.3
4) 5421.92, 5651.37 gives -19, -1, 1.6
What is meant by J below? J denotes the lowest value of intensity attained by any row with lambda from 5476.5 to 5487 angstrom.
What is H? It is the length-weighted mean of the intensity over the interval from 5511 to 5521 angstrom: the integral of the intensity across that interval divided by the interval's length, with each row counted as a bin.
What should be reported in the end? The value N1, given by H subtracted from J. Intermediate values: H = 14.5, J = 15.4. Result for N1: 0.9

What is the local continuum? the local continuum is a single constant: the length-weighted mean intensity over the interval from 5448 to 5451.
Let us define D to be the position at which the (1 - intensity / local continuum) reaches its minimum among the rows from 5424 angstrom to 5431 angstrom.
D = 5426.92 angstrom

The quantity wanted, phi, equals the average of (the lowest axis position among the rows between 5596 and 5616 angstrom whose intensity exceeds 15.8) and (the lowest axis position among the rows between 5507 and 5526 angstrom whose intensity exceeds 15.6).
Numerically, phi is 5559.2 angstrom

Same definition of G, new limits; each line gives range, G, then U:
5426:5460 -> 40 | 2.50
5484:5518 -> 48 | 2.10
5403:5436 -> 33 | 3.00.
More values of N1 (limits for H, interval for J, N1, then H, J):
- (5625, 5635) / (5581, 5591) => -1.9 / 16.3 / 14.4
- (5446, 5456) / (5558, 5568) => -1.8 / 15.5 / 13.7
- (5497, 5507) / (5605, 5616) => 2.3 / 14.6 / 16.9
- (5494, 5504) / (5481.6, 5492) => 0.0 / 15.6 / 15.6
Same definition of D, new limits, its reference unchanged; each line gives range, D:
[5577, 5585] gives 5581.53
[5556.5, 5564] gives 5563.57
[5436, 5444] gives 5436.93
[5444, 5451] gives 5449.46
